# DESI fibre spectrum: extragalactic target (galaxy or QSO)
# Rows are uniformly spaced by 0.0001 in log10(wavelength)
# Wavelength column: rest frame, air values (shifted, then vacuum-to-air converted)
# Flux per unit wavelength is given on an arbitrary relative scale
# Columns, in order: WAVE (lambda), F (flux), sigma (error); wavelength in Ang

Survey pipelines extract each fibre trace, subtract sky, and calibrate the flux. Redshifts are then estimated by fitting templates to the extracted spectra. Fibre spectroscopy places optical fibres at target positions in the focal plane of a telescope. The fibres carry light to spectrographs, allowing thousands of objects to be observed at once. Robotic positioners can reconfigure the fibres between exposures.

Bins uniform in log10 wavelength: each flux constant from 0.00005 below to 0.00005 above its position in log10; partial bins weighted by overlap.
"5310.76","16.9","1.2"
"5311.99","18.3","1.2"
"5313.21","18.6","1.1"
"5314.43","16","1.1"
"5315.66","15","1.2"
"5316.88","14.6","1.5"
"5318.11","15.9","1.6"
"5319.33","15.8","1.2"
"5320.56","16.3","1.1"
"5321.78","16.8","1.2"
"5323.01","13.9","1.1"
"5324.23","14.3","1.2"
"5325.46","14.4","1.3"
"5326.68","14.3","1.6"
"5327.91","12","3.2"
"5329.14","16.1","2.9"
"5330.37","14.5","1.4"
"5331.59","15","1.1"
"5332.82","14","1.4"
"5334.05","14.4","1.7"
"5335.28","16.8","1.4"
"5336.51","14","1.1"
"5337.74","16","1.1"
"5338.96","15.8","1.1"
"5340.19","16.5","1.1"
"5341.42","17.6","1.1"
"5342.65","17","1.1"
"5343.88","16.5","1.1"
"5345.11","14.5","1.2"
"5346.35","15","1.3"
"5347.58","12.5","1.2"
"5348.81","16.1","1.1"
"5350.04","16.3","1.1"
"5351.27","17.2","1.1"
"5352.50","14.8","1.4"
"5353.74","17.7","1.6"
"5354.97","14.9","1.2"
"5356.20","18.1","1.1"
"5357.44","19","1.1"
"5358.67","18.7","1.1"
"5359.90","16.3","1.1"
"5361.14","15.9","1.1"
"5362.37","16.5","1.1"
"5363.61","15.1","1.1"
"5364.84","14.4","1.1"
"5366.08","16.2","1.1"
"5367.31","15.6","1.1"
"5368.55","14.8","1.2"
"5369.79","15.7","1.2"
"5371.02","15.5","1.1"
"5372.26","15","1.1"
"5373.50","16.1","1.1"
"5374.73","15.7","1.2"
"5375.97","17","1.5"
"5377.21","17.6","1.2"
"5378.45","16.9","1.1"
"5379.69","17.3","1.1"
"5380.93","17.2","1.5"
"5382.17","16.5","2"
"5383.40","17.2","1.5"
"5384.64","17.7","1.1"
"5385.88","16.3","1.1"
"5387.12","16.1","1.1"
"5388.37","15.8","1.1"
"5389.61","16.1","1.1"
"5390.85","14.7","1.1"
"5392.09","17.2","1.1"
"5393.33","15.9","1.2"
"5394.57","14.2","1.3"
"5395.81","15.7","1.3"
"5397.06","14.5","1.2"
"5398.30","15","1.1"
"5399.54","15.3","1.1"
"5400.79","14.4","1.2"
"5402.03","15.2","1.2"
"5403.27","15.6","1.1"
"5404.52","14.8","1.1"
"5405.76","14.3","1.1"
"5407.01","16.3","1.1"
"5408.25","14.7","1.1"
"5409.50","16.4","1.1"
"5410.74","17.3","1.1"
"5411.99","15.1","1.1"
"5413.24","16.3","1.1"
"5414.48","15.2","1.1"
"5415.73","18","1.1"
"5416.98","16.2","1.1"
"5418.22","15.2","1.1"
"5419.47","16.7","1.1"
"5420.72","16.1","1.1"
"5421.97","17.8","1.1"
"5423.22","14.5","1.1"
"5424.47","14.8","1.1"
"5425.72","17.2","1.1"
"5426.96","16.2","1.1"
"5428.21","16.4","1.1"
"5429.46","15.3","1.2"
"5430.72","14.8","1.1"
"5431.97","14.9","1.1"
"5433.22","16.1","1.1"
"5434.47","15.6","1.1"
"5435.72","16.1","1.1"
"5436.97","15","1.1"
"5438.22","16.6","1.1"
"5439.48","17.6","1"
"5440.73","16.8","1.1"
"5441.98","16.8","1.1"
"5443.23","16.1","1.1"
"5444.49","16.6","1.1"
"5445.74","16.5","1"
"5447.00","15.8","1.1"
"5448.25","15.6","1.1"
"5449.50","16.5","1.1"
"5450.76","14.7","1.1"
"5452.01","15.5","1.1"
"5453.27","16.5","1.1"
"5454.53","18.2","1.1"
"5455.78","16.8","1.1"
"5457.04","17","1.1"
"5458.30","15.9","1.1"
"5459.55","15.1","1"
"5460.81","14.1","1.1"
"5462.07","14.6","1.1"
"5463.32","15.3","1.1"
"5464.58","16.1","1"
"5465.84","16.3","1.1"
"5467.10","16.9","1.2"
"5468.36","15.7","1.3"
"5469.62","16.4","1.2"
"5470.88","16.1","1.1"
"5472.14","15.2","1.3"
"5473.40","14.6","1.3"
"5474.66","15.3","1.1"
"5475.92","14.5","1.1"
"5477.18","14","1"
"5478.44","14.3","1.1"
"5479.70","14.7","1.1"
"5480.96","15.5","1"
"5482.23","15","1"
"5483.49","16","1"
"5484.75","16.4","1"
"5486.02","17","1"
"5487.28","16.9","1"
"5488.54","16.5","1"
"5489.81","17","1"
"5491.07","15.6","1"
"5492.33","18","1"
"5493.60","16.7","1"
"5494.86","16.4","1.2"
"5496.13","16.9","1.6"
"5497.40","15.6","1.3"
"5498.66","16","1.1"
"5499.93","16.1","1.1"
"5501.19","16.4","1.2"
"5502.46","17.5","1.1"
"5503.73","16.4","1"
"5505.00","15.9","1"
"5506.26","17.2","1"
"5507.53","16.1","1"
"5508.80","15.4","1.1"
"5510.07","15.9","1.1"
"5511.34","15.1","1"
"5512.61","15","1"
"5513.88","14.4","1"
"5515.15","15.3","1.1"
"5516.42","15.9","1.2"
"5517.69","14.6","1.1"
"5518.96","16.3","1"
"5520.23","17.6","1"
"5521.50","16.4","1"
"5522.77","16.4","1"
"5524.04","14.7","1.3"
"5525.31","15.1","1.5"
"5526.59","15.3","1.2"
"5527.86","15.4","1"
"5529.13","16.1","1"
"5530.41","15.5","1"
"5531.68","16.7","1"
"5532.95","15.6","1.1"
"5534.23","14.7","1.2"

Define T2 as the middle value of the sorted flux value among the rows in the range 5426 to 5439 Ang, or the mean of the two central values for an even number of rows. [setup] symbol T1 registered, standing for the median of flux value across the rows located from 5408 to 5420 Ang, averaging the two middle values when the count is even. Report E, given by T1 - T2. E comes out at 0.4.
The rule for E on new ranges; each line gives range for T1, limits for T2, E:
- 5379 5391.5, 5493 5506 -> 0.0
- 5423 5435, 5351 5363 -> -1.4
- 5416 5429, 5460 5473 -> 0.3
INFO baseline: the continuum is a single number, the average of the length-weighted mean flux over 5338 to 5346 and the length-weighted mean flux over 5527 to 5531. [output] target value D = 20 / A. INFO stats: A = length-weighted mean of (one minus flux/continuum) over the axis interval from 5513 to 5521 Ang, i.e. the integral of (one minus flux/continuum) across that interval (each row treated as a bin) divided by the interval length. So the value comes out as 1153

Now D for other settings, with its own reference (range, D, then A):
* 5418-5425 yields 6383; 0.003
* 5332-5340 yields 444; 0.045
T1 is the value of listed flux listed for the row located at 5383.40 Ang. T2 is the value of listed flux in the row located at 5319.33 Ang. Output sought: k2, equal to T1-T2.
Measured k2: 1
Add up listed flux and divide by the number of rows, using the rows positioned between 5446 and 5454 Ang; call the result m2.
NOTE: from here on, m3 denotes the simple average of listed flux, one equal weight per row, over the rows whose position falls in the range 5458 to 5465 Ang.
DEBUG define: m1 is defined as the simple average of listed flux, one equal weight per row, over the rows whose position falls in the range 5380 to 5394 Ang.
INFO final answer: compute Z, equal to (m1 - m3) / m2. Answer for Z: 0.079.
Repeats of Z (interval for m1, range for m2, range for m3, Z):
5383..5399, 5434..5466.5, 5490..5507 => -0.040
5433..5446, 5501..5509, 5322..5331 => 0.130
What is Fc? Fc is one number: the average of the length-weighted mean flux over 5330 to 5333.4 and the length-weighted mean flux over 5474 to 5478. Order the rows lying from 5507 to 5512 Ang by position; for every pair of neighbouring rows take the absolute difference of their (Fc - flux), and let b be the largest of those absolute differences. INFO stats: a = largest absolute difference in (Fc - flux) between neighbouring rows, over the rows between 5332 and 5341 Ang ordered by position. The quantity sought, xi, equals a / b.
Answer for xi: 3.5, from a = 2.80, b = 0.8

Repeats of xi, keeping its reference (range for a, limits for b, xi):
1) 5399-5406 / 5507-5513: 1.1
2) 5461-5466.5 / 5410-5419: 0.3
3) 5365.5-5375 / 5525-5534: 0.9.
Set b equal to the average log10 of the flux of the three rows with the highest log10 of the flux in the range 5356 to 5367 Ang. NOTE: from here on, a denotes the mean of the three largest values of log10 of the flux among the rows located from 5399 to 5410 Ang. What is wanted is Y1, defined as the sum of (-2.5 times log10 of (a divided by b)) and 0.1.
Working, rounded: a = 1.21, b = 1.27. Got 0.155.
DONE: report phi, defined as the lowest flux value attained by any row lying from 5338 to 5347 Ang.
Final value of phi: 14.5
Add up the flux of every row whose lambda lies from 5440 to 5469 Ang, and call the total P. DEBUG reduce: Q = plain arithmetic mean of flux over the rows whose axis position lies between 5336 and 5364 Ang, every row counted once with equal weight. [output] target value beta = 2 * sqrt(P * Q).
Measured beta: 155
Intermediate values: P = 369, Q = 16.2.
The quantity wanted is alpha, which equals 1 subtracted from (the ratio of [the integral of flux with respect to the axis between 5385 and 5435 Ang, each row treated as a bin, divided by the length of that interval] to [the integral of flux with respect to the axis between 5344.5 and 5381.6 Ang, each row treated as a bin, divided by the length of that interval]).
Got -0.03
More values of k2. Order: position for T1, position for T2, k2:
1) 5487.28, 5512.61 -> 2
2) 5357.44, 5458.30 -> 3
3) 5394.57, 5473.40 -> 0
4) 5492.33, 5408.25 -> 3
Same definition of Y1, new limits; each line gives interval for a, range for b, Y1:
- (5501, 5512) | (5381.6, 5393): 0.108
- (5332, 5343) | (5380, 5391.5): 0.105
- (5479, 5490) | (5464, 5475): 0.090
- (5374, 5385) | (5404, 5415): 0.080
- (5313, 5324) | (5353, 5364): 0.129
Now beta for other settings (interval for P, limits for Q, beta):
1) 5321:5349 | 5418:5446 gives 150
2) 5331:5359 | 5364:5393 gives 155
